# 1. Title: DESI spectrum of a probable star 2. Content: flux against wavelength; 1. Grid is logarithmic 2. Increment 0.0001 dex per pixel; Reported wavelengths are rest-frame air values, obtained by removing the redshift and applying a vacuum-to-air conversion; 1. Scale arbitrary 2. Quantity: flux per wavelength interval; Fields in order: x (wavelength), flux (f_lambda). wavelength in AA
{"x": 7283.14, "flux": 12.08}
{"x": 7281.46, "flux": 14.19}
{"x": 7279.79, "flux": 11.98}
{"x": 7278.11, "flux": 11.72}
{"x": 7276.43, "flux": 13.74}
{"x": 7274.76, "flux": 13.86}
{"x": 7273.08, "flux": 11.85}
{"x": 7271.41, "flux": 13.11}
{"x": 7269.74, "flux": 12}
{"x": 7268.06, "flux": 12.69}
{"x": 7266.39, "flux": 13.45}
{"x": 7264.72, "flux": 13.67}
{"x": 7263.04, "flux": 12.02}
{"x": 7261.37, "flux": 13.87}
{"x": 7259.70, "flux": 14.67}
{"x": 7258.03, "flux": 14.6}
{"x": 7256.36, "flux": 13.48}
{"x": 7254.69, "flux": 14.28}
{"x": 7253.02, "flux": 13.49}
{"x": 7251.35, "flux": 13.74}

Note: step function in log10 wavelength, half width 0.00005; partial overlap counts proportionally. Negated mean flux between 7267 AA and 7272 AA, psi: -12.6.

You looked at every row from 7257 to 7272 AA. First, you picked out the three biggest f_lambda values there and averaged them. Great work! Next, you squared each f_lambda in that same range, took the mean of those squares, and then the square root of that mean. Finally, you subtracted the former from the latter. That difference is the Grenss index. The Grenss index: -1.01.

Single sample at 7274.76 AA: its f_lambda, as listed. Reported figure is 13.86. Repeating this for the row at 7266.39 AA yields 13.45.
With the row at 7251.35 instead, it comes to 13.74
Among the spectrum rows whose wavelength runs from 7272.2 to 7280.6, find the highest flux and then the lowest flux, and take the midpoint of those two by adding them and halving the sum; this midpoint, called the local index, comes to 12.8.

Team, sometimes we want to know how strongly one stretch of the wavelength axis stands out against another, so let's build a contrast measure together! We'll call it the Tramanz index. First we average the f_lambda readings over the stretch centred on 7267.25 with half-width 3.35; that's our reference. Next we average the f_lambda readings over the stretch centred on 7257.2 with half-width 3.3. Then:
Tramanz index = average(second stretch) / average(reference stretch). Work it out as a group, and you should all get 1.10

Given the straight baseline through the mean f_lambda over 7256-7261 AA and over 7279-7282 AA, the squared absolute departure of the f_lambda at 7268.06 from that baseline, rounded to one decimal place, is 1.1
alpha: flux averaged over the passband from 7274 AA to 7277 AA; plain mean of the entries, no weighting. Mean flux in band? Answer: 13.8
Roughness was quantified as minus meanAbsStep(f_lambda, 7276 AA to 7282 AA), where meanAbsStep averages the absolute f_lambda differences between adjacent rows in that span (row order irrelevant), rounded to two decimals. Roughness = -1.50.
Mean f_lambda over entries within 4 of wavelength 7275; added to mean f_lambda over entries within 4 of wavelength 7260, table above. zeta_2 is 26.6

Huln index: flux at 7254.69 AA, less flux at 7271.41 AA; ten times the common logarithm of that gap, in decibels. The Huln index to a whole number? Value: 1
